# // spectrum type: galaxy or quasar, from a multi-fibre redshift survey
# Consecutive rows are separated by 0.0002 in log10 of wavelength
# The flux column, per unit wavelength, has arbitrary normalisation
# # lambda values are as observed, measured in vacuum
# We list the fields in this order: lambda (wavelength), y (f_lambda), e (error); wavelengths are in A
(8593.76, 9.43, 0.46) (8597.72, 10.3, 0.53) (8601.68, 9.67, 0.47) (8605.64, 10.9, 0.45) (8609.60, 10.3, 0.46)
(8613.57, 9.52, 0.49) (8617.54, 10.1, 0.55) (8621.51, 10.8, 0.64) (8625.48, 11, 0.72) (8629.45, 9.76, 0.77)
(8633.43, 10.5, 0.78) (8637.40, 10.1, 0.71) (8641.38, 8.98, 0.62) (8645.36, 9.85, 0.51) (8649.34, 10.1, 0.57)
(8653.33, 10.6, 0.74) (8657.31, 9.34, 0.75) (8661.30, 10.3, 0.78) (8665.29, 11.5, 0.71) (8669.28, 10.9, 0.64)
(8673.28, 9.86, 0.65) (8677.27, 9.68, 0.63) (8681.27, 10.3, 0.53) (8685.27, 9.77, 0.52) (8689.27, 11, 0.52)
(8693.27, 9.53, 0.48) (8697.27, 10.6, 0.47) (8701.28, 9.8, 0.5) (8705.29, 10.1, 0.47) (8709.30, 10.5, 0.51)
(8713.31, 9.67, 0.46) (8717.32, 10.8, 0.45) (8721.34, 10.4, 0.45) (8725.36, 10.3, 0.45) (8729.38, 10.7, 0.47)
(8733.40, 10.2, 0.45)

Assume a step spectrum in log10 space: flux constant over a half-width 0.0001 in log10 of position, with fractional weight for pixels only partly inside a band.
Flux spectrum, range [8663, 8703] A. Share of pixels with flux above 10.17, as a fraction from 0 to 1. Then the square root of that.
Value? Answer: 0.71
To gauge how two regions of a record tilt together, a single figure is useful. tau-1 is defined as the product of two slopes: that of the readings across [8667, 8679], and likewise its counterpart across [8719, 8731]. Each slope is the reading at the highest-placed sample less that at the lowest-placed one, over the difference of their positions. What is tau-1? -0.006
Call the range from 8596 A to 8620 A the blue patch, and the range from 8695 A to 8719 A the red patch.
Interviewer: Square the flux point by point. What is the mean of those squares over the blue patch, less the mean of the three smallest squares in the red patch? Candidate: 6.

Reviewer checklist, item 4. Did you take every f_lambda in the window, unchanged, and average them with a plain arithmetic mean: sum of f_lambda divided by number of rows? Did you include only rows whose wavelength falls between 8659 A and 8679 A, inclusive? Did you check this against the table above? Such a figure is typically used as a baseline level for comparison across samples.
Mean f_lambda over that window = 10.4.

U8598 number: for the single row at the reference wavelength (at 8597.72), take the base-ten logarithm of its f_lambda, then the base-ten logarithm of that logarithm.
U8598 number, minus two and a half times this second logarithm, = -0.014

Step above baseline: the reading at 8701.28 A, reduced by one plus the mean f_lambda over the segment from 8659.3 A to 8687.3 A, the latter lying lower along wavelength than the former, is -1.5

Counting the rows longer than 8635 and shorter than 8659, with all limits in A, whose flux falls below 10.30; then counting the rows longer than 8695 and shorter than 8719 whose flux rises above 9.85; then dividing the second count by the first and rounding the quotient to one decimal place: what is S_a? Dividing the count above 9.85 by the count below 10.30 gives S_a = 0.8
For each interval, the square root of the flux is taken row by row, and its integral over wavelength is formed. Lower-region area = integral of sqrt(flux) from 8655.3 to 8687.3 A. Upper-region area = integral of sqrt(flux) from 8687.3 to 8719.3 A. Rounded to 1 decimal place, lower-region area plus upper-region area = 204.6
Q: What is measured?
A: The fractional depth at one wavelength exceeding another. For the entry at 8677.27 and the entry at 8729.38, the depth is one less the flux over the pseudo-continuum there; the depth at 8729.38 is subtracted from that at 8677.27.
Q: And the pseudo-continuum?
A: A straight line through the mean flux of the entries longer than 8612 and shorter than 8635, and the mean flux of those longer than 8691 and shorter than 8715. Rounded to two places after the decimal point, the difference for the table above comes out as 0.12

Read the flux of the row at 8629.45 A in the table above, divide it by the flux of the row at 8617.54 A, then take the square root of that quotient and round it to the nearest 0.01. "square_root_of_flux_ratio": 0.98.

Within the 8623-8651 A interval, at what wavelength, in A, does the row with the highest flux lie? 8625.48 A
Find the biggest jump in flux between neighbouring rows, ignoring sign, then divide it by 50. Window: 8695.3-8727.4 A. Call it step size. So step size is 0.0226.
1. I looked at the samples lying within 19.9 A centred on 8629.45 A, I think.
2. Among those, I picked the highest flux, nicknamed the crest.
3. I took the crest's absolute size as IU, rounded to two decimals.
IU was 11.00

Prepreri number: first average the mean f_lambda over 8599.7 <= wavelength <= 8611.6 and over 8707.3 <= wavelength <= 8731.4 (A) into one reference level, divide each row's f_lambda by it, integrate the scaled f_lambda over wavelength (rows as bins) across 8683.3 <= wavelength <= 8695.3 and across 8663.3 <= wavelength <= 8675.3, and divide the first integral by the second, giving 0.94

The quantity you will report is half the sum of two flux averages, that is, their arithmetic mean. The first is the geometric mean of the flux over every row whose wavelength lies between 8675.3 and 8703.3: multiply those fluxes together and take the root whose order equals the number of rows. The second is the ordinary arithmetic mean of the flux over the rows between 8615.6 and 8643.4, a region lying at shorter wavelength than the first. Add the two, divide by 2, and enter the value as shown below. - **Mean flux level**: 10.1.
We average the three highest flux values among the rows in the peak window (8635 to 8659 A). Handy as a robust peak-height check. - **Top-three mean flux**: 10.27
